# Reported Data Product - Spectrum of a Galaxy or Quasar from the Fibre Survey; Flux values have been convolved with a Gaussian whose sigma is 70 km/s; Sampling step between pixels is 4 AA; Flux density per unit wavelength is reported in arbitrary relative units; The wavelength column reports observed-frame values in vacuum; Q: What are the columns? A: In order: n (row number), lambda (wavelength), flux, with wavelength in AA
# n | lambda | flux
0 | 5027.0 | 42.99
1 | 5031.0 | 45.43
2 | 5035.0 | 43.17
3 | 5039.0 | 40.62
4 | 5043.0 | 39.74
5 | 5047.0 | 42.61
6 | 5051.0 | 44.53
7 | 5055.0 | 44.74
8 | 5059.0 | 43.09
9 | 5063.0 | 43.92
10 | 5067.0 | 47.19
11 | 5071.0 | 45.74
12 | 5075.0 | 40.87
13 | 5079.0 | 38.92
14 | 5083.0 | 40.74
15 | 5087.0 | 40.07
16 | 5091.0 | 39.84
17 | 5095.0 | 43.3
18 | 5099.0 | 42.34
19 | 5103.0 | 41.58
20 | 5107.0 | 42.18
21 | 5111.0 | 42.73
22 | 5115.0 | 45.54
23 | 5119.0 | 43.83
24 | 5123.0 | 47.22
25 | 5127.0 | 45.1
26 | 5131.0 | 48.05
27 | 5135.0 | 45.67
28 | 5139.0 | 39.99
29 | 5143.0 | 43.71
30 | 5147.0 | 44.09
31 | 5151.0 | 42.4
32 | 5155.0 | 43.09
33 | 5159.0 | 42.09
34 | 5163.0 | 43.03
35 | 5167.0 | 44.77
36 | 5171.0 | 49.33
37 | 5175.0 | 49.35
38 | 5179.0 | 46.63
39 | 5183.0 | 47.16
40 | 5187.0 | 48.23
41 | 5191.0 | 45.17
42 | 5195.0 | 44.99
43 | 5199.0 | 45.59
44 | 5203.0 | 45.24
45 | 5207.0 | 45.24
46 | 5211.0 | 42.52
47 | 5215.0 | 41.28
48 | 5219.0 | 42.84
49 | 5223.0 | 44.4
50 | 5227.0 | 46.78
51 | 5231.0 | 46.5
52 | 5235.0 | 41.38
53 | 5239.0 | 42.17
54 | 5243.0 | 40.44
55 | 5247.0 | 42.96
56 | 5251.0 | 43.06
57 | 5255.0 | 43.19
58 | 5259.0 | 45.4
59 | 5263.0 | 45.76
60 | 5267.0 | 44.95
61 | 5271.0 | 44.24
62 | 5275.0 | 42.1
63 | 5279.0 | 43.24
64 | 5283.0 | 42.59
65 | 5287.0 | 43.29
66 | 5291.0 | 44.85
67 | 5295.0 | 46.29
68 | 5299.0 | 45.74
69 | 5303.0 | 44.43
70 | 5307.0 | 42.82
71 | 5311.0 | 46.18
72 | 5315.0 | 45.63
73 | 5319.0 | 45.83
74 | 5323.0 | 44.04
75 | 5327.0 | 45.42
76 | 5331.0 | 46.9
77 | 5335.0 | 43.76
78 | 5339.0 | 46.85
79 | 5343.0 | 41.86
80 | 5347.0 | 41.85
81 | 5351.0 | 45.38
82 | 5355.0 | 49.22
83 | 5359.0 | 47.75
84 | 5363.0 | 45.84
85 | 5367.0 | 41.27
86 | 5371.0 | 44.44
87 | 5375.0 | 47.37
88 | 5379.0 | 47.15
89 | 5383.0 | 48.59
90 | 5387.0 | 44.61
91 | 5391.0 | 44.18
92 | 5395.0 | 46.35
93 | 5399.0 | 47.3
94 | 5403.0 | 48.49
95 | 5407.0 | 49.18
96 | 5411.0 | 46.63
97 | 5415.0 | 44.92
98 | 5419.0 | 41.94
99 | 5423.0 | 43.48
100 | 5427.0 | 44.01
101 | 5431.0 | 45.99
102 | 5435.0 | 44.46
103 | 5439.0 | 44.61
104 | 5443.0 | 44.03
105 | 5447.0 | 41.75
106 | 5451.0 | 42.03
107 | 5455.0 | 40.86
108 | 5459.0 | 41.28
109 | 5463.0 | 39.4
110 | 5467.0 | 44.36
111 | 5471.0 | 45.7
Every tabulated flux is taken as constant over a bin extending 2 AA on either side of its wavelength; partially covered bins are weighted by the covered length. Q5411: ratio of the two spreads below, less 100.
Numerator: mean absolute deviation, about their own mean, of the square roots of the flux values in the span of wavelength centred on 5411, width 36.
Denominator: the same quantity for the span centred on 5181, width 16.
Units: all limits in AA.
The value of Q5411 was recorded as -97.9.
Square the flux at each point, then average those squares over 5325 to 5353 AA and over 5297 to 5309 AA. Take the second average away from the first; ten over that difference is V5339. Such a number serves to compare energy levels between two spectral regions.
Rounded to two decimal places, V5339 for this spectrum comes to 0.41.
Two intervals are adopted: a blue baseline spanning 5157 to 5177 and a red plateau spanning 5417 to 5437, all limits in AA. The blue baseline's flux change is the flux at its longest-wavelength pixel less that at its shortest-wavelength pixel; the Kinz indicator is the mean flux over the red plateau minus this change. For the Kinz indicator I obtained 36.7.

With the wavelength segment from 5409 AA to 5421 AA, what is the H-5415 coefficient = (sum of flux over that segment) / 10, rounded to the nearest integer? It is 13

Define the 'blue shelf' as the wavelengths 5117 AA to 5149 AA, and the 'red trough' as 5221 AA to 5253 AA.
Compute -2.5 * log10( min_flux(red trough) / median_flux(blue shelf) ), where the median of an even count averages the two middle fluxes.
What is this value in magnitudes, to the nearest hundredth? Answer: 0.11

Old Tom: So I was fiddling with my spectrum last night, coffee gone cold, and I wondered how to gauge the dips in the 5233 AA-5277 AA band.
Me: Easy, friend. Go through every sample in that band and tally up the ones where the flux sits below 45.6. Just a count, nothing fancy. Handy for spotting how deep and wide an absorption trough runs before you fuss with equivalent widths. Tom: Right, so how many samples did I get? 10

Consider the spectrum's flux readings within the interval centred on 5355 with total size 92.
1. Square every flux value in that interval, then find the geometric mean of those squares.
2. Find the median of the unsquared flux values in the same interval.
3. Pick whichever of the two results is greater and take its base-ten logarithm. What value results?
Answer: 3.32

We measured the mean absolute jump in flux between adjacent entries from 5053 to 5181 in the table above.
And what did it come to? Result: 1.99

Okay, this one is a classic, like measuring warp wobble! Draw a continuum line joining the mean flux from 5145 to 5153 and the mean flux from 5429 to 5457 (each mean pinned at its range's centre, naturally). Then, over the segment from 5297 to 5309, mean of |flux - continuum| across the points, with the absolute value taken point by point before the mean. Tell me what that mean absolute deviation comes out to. 1.3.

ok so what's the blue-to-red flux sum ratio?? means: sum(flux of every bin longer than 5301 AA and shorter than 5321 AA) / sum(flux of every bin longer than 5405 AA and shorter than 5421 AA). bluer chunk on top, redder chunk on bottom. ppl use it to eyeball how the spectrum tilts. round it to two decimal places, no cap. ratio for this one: 1.23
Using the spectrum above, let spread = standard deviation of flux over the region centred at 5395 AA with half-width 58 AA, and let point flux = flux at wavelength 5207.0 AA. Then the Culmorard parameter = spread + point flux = 47.6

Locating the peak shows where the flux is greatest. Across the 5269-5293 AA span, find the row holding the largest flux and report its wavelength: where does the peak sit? 5291.0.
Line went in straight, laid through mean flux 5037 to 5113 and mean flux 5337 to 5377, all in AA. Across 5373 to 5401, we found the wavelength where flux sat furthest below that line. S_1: 5391.0 AA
